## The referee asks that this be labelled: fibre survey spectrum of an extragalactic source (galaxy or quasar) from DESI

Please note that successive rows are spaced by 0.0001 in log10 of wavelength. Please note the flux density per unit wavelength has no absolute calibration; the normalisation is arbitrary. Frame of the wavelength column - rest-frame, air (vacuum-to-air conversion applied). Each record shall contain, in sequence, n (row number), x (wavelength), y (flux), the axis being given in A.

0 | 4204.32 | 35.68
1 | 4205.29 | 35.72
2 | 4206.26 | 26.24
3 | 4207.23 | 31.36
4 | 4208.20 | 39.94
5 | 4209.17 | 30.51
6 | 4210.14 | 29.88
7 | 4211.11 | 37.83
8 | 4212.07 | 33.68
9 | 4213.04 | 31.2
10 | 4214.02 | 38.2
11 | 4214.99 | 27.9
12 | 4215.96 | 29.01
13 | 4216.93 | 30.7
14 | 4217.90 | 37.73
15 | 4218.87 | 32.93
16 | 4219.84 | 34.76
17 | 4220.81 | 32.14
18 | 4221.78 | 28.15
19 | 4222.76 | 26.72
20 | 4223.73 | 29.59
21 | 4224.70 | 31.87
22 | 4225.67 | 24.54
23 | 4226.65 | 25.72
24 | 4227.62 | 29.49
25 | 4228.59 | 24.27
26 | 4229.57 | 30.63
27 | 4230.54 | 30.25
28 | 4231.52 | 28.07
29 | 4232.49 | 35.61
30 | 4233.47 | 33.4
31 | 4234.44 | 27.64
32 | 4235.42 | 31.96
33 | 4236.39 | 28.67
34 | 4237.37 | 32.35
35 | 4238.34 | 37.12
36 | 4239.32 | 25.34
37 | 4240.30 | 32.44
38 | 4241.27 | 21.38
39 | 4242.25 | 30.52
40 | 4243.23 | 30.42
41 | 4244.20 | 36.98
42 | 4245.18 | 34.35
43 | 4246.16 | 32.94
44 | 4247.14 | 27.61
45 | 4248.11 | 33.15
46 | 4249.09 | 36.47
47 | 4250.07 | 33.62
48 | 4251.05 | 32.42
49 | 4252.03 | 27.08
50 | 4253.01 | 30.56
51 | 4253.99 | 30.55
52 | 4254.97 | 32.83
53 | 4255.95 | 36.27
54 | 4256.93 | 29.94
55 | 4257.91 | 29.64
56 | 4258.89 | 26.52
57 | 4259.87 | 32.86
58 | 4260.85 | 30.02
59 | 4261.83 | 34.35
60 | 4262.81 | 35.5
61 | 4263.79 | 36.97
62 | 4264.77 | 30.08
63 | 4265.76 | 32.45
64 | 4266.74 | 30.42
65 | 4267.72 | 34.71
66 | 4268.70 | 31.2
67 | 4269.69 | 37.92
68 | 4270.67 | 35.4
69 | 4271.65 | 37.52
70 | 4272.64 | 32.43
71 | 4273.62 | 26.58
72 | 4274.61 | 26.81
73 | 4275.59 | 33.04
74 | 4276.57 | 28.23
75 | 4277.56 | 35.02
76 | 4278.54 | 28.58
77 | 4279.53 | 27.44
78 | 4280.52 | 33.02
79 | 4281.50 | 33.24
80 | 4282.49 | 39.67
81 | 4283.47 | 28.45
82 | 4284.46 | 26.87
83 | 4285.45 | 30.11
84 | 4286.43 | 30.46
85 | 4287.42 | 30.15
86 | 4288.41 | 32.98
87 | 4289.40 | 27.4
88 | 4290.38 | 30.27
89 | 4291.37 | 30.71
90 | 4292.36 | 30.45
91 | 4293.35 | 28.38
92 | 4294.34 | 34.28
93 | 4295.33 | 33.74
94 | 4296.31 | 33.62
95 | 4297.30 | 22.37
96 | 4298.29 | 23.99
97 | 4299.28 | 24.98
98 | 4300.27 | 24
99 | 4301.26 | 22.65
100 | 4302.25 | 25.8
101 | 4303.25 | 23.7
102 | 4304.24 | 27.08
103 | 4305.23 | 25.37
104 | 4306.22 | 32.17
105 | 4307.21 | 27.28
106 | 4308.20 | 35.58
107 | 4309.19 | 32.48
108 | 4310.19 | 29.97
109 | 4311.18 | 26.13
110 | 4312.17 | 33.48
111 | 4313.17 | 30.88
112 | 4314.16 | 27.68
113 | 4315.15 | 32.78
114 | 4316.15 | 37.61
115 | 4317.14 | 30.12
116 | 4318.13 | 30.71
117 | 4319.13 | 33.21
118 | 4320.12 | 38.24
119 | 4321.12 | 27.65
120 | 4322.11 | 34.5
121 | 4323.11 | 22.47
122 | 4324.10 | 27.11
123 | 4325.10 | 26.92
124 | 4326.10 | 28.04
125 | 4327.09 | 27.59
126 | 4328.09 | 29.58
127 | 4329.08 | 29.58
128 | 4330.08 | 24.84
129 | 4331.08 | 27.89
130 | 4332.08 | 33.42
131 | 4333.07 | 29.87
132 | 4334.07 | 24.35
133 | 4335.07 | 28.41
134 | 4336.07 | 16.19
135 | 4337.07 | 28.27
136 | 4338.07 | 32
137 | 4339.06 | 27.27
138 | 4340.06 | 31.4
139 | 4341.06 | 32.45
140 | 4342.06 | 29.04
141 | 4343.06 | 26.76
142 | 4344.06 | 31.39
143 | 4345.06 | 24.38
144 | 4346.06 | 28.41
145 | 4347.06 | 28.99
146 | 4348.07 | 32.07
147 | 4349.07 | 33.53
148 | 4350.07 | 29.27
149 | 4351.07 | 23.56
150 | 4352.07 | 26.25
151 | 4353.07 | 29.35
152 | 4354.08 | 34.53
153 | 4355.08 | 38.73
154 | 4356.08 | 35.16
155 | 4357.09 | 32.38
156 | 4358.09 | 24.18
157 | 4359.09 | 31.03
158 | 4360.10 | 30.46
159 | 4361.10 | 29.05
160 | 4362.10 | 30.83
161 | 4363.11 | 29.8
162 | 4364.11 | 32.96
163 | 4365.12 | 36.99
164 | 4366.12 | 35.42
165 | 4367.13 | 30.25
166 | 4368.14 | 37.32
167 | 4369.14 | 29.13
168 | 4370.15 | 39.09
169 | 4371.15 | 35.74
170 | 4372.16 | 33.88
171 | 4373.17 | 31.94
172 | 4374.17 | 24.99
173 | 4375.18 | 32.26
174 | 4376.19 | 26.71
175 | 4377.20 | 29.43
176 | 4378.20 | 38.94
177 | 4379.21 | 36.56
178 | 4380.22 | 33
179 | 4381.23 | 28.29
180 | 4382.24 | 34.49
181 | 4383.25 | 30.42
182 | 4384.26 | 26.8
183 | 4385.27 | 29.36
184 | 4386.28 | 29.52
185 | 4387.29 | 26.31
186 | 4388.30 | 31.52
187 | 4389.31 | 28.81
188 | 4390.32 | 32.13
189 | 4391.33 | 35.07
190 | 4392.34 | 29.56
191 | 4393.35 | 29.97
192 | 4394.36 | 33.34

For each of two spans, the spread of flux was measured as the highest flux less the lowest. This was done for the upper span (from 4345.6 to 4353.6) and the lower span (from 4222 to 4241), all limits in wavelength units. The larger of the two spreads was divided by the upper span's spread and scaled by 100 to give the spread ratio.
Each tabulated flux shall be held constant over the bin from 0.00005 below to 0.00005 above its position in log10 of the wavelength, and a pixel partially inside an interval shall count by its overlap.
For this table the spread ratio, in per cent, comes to 129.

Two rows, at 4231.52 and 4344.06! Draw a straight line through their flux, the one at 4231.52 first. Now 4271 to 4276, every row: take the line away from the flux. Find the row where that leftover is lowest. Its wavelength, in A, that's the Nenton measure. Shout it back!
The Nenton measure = 4273.62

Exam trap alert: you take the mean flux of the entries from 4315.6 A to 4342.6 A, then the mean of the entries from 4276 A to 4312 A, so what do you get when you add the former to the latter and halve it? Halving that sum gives 29.3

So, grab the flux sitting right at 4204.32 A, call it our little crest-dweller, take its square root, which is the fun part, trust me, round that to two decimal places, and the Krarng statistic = 5.97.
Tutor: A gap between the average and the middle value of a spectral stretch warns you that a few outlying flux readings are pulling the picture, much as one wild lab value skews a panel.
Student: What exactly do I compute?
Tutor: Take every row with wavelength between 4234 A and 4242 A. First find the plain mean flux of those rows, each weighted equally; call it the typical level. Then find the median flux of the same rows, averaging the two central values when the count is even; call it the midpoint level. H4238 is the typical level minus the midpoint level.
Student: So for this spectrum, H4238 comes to -0.7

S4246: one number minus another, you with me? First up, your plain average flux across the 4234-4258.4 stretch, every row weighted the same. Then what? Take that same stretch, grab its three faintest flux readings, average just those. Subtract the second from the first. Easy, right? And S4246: 6.7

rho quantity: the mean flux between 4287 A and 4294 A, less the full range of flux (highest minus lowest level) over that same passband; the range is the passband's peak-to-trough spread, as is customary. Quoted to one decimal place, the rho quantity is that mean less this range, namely 24.5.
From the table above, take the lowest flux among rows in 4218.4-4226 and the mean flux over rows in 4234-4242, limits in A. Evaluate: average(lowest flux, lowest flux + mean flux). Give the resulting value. 39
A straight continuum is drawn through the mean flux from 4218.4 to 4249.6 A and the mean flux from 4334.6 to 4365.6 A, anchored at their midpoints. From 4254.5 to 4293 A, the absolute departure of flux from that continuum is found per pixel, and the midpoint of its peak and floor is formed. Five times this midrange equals 23.7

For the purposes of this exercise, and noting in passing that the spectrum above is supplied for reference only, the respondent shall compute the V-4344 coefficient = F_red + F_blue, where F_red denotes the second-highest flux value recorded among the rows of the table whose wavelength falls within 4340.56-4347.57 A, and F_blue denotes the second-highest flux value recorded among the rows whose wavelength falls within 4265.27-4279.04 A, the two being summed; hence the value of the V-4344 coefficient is 69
